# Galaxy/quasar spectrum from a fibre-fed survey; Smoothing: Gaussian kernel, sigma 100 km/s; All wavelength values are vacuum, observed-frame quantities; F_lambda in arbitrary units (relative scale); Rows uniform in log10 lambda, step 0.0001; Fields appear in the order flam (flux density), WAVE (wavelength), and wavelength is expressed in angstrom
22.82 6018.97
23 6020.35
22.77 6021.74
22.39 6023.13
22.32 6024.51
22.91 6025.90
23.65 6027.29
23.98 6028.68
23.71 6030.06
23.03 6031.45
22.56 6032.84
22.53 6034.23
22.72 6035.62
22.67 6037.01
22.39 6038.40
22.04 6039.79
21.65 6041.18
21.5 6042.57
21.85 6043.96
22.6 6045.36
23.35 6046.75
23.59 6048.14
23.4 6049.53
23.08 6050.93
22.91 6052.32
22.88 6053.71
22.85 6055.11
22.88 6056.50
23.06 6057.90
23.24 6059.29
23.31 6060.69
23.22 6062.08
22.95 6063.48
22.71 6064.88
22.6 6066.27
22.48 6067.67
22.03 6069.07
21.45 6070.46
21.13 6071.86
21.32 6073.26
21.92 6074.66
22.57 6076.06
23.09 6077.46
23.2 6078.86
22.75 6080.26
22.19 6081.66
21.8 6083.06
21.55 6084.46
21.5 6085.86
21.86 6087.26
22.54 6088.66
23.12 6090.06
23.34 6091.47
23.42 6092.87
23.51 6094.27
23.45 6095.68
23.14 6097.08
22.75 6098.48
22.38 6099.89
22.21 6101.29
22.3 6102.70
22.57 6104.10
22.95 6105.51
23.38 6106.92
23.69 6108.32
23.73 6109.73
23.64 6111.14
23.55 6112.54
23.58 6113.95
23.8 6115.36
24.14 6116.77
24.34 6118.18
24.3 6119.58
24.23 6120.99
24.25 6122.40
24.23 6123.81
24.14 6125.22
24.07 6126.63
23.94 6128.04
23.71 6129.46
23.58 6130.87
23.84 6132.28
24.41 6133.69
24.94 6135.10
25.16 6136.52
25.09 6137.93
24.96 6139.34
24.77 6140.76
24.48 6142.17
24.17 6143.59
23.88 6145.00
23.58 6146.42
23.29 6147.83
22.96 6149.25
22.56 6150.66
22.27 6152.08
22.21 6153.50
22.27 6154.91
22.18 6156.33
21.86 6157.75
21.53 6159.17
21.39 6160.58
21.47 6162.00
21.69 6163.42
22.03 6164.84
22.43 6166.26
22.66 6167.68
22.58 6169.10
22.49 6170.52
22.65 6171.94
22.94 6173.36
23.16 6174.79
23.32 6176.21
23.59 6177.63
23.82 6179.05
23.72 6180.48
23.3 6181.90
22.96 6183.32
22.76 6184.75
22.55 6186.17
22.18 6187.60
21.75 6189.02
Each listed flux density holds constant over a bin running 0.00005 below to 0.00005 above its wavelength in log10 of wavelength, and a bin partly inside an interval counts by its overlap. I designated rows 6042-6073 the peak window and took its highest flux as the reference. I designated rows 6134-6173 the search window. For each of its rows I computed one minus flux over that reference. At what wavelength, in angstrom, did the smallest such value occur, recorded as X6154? 6136.52 angstrom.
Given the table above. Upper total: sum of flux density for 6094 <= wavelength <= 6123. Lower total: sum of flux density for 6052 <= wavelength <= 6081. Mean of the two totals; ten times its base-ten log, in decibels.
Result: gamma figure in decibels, 26.8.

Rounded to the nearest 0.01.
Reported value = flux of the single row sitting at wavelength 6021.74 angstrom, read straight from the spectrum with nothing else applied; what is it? 22.77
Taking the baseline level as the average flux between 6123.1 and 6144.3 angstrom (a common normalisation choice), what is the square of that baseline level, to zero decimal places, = 594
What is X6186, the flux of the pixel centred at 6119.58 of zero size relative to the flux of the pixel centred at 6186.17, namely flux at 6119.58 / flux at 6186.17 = 1.08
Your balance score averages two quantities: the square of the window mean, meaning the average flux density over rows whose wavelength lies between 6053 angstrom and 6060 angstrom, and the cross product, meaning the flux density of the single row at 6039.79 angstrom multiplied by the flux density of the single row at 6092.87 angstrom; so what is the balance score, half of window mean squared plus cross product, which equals 522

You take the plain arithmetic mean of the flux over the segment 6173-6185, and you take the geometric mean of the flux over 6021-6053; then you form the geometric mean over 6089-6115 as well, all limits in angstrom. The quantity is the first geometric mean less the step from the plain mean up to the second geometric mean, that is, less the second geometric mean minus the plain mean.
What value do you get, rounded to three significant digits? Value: 22.9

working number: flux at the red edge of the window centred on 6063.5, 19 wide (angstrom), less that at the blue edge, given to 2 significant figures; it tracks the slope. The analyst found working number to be -1.7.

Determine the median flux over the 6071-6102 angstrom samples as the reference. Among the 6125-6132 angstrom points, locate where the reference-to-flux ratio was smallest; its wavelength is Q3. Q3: 6125.22 angstrom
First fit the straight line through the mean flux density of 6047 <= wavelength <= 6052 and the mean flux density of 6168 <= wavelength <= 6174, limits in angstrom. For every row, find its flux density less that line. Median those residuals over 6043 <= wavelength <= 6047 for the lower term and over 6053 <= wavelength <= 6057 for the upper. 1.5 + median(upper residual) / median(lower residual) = 2.1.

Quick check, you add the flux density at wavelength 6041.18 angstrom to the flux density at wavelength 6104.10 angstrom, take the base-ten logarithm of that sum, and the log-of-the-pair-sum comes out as 1.65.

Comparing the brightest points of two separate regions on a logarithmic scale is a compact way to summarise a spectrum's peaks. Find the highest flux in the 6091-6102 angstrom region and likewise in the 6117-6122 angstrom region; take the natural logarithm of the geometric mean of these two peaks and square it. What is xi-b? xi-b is 10.1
